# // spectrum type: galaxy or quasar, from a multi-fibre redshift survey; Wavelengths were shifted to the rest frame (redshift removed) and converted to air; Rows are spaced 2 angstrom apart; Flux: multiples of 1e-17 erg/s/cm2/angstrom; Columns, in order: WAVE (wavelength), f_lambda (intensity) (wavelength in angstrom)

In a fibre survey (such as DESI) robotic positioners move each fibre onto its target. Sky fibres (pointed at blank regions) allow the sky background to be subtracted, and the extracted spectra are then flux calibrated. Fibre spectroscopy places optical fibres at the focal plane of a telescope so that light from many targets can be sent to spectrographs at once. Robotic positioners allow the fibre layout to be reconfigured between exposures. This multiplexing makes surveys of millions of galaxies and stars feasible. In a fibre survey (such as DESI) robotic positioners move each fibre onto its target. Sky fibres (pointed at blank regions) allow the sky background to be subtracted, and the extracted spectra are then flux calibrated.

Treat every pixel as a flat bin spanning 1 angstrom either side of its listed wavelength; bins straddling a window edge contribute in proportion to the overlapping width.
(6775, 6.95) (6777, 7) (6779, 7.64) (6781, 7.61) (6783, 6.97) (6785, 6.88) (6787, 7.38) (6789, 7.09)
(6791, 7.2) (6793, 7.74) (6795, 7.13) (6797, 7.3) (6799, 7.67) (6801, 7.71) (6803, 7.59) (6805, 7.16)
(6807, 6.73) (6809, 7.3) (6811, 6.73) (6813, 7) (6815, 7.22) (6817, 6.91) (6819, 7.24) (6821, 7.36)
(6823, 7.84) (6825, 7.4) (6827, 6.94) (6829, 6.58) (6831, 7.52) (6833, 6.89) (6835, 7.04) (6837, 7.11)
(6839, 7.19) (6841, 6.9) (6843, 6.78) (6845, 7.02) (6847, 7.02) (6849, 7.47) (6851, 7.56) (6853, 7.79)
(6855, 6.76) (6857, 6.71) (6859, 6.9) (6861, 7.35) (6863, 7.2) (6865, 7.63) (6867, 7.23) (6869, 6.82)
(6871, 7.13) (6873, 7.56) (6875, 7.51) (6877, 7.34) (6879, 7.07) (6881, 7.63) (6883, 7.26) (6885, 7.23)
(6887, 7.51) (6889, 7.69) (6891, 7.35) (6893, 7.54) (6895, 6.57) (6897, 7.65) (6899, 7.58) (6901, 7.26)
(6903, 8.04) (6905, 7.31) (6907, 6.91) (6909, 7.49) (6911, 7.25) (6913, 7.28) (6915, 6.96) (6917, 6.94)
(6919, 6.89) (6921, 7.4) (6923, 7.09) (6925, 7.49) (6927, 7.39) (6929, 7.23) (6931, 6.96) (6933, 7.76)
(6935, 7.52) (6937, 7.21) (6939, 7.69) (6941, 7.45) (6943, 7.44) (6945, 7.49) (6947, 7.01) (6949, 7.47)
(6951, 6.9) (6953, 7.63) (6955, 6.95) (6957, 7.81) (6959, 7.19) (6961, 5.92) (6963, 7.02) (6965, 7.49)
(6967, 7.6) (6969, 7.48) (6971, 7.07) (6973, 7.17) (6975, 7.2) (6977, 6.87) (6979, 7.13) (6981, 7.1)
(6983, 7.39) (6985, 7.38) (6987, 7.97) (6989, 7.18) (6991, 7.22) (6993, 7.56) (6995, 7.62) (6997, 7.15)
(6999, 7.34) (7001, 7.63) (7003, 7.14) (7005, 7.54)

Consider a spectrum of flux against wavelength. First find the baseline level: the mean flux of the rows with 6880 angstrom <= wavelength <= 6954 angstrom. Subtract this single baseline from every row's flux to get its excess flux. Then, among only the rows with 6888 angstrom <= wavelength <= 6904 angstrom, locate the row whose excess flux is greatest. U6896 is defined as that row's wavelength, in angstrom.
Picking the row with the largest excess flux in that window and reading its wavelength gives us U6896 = 6903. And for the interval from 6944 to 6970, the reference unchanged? 6957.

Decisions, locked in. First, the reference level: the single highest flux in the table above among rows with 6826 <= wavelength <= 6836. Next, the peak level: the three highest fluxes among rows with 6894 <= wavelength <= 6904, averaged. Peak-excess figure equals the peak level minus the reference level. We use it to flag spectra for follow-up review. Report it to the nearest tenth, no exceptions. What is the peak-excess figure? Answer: 0.2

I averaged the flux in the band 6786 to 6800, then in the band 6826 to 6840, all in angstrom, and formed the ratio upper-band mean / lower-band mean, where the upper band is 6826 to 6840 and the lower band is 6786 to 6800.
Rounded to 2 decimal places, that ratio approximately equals 0.96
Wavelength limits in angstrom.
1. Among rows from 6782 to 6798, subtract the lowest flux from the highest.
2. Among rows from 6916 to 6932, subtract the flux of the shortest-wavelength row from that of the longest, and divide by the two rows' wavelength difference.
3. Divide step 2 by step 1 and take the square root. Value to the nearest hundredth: 0.04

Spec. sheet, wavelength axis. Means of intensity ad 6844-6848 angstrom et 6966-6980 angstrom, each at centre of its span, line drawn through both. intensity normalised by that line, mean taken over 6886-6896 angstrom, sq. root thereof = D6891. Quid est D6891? 1.02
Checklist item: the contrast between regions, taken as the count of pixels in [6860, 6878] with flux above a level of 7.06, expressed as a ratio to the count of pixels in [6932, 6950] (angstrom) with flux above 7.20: 1.00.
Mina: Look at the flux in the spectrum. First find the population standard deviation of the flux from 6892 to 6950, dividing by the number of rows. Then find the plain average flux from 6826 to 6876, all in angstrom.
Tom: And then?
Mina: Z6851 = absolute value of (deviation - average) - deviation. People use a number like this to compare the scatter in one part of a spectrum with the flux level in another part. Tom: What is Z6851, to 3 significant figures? 6.53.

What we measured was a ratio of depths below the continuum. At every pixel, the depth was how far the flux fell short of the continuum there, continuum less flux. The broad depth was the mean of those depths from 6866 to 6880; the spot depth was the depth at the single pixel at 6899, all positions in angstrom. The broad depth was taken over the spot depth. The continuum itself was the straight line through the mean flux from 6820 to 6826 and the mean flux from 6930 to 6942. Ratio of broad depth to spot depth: -2.2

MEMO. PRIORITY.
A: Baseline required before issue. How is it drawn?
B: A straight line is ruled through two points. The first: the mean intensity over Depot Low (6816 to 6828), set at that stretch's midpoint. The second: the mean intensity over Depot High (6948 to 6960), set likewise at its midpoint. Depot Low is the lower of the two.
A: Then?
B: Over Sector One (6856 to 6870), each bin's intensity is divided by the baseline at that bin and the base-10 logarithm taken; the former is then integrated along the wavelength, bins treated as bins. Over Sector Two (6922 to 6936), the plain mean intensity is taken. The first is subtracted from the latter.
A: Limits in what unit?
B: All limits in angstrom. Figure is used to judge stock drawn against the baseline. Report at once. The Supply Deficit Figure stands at 7.50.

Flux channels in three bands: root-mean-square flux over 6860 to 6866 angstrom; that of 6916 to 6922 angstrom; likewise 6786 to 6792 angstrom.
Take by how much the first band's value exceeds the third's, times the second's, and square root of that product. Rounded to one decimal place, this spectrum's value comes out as 1.1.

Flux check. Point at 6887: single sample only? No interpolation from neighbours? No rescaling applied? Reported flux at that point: 7.51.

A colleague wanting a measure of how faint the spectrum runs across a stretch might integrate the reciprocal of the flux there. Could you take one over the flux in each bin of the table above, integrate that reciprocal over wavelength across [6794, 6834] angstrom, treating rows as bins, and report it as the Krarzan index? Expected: 5.560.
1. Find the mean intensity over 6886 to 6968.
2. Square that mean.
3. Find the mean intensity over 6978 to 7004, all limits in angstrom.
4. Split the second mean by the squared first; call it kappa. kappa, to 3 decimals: 0.138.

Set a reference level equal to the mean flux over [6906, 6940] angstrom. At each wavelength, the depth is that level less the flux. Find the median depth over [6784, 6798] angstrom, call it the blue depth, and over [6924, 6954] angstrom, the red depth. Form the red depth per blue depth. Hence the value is -3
